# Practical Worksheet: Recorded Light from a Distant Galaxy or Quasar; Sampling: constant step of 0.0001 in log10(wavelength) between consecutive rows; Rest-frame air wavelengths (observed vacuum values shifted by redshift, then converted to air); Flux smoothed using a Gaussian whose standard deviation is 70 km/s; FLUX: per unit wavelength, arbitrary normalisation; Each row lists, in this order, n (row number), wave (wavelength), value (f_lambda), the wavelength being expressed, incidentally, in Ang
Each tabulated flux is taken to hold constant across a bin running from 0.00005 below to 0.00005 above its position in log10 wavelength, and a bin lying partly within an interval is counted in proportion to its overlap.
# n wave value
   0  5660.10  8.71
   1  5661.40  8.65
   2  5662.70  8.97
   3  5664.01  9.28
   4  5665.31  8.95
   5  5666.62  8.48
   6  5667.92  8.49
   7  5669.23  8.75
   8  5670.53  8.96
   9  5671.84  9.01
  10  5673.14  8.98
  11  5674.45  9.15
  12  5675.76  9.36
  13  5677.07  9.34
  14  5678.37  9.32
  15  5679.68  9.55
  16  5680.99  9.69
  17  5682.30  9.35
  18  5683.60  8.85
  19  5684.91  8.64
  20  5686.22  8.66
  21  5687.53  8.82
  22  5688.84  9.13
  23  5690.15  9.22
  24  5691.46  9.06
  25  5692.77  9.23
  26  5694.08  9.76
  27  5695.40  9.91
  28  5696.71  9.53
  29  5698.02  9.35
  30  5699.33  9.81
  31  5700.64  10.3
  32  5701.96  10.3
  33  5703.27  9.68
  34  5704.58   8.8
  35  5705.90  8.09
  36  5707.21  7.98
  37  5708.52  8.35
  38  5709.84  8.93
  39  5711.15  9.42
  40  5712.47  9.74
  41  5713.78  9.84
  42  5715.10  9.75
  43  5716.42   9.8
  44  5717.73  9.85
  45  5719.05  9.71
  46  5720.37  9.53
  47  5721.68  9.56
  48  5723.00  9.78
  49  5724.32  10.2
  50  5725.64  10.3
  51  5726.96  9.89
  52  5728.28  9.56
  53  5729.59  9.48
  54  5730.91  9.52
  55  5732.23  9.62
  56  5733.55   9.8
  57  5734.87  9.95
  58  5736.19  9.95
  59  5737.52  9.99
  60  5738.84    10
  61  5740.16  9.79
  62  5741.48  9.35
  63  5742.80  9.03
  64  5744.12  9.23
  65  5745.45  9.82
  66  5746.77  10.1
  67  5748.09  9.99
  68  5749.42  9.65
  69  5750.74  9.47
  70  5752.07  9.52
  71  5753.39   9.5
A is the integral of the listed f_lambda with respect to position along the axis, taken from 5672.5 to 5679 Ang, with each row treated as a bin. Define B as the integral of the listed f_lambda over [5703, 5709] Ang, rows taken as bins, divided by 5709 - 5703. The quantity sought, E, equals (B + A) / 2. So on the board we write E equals 34.2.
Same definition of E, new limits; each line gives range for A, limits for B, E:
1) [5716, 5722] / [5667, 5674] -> 33.5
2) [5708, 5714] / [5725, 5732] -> 32.6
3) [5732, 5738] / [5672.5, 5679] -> 34.2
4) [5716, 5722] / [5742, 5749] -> 33.9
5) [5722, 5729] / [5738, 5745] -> 39.5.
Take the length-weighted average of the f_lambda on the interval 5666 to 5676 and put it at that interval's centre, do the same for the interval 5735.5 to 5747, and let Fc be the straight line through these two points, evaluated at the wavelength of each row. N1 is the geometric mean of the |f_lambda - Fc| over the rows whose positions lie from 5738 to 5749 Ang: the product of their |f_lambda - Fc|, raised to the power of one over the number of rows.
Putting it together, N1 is 0.28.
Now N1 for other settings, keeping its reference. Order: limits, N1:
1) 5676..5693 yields 0.23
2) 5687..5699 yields 0.18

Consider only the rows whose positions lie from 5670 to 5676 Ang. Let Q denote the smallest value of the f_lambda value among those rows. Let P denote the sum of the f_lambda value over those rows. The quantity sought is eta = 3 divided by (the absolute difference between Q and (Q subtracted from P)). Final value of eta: 0.109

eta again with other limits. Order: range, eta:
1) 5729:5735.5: 0.102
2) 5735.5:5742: 0.099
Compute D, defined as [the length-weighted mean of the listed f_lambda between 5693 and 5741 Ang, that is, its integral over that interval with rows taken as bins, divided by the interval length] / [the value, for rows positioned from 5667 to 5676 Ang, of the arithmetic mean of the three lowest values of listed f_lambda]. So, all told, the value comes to 1.10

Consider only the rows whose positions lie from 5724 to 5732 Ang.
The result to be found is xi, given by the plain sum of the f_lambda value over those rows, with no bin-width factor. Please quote 59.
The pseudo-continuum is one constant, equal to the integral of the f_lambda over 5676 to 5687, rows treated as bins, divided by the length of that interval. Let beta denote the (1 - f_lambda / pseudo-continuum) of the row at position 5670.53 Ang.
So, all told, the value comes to 0.024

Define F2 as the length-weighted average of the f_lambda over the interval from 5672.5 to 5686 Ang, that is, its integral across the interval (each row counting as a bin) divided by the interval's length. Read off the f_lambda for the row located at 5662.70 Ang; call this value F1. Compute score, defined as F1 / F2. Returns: 0.975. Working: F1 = 8.97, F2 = 9.20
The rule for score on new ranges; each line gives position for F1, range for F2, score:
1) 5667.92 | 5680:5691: 0.937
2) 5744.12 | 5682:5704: 0.983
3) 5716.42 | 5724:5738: 0.997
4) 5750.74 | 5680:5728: 1.006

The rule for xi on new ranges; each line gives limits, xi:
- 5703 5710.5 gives 52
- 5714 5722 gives 58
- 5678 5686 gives 55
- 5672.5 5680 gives 56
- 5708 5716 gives 56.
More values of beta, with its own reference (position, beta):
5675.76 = -0.019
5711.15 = -0.026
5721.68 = -0.041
